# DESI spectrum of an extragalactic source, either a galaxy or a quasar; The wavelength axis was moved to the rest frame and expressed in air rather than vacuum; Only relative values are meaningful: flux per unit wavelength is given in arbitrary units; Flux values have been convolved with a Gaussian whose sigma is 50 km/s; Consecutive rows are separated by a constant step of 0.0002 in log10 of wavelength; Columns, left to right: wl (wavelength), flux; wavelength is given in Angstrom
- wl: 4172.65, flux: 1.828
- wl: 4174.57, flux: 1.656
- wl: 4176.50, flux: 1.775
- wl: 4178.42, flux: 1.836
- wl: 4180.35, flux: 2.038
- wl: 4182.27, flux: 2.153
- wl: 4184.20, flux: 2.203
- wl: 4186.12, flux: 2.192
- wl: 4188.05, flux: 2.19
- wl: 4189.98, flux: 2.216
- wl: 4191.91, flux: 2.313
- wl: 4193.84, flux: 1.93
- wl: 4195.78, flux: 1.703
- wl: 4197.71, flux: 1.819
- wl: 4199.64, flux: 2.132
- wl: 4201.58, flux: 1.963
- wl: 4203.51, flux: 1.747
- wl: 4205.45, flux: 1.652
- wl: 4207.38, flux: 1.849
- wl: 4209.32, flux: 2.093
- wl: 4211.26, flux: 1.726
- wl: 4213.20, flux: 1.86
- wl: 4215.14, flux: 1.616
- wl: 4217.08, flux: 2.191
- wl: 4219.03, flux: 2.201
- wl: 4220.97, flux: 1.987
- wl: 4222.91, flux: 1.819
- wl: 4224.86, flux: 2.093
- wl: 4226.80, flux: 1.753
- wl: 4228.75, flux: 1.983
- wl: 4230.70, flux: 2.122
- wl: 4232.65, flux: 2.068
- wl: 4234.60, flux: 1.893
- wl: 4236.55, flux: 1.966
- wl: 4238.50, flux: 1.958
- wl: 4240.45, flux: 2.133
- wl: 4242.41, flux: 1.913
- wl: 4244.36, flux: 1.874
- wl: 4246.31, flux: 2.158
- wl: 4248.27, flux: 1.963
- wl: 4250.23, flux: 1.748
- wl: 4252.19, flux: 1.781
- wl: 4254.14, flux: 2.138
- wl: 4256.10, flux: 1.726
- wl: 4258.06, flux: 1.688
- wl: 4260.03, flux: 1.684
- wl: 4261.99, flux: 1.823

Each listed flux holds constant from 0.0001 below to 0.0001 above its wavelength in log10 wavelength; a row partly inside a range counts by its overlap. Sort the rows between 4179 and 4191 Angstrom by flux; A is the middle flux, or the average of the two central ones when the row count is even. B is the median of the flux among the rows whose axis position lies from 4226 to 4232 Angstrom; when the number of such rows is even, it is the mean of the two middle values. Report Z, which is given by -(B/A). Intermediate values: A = 2.19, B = 1.98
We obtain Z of -0.91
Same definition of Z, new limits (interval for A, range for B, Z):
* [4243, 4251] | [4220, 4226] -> -1.04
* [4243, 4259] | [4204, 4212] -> -0.98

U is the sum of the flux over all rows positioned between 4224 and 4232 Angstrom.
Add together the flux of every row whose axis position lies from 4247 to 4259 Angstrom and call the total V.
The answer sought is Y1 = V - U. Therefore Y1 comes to 3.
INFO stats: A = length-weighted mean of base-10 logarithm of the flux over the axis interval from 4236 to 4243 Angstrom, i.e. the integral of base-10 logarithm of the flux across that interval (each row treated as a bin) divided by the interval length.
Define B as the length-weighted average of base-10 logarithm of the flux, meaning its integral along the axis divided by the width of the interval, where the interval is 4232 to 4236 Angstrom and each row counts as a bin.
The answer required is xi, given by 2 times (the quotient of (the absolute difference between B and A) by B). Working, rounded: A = 0.300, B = 0.295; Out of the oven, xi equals 0.039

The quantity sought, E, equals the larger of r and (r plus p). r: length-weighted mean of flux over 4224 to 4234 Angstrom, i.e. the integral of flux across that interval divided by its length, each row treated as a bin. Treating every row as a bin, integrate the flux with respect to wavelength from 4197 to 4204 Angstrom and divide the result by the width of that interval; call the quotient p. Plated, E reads 3.93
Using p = 1.93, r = 2.00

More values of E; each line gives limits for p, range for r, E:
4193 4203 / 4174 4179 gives 3.66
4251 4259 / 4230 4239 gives 3.83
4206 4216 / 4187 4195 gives 3.97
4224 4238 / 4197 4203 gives 3.94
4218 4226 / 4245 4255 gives 3.97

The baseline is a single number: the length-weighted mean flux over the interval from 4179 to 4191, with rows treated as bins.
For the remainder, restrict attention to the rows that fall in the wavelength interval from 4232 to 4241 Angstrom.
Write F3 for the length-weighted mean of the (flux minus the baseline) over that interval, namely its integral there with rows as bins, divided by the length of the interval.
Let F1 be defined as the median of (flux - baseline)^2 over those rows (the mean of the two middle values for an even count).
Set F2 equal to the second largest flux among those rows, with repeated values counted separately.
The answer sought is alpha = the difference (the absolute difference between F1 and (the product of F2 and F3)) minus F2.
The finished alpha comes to -1.70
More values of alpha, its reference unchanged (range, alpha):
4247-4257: -1.28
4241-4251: -1.49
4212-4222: -1.74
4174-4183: -1.40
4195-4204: -1.31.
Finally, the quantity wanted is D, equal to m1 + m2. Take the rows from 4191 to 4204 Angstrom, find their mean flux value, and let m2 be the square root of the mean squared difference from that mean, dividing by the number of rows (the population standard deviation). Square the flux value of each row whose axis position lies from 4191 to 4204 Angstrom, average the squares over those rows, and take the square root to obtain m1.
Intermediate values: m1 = 1.95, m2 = 0.202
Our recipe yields 2.16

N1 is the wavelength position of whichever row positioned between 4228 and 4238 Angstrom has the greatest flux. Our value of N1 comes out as 4230.70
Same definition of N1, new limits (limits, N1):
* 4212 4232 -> 4219.03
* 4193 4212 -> 4199.64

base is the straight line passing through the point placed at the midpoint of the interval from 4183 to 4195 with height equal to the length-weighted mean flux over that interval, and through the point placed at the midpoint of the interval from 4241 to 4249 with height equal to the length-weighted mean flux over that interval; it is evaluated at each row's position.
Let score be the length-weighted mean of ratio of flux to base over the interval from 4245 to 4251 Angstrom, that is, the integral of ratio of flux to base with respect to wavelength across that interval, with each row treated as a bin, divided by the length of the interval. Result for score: 0.99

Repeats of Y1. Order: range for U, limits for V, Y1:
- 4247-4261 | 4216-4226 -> -2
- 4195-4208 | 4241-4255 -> 1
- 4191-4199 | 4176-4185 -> 2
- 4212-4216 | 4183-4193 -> 8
